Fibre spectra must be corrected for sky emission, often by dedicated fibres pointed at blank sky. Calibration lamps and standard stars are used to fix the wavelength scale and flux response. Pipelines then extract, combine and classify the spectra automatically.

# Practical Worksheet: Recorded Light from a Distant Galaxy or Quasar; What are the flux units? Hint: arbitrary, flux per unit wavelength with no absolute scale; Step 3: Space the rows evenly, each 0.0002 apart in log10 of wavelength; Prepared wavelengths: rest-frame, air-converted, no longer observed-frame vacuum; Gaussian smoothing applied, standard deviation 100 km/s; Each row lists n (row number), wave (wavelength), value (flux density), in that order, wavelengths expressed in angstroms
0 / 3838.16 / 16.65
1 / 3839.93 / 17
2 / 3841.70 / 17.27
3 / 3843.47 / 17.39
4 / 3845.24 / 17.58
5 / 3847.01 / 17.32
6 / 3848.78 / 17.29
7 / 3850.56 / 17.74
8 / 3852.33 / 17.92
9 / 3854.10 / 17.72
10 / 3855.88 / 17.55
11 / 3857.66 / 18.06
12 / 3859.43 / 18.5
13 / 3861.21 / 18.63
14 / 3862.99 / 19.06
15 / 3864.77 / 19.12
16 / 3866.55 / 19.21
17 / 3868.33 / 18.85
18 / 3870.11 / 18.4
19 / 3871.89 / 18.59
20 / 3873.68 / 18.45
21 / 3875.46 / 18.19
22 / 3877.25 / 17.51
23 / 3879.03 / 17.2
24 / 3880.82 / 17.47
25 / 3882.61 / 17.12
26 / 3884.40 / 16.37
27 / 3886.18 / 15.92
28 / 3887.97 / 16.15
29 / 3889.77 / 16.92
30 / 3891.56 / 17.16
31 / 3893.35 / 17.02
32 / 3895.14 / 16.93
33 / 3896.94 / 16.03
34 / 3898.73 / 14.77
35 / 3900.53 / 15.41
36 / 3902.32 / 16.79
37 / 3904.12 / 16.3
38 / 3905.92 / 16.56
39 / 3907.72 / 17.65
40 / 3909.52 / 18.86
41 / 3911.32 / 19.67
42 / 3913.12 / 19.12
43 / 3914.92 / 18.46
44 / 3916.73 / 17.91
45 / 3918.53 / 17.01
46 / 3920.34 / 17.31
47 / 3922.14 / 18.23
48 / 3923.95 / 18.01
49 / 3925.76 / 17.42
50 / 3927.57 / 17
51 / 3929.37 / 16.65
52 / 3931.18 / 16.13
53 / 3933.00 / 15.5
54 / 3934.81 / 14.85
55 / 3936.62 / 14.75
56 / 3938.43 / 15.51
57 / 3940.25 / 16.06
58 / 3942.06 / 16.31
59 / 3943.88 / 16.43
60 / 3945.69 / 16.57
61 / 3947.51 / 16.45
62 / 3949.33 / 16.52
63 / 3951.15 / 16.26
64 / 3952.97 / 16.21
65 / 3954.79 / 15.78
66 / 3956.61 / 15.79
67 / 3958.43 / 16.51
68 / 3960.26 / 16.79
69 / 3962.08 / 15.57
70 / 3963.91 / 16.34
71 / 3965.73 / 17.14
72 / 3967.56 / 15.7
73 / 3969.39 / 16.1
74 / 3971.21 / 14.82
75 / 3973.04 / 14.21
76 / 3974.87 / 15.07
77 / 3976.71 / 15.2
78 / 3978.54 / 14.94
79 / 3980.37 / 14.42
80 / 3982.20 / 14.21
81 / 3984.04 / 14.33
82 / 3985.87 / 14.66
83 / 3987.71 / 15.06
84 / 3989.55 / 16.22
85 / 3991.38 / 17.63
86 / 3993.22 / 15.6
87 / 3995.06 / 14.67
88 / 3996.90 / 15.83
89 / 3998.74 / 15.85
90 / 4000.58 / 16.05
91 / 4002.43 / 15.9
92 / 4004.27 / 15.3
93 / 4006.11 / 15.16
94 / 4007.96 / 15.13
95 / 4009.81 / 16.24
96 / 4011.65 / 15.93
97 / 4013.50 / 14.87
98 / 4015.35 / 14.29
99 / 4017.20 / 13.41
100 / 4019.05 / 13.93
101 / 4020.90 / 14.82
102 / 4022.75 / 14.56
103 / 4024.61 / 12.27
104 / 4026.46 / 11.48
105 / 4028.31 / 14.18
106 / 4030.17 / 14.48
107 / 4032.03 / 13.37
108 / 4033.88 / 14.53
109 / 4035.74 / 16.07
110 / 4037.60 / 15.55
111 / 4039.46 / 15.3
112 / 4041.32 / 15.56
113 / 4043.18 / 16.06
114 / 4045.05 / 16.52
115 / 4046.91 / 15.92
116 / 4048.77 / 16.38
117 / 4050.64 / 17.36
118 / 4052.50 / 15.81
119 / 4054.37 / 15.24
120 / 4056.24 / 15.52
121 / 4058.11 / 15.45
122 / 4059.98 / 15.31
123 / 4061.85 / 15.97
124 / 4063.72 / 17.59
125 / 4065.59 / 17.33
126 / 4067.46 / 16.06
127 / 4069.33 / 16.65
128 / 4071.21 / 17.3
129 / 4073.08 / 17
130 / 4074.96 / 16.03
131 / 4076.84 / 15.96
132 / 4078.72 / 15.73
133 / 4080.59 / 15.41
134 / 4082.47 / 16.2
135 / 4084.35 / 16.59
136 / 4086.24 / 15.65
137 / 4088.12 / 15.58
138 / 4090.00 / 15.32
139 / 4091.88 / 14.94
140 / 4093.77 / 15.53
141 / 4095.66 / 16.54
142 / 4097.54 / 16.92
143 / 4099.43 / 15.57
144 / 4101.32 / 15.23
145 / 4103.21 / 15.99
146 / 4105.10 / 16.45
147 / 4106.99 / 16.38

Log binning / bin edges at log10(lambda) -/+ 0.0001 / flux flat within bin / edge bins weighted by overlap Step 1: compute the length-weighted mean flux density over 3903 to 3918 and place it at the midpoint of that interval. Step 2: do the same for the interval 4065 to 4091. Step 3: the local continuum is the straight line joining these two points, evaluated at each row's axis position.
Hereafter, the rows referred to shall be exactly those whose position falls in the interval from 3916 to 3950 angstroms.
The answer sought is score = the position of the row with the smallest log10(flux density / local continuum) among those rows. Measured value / 3936.62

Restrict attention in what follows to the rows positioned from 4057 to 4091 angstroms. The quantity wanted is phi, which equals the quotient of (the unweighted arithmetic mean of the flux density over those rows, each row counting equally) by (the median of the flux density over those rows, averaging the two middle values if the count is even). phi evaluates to 1.01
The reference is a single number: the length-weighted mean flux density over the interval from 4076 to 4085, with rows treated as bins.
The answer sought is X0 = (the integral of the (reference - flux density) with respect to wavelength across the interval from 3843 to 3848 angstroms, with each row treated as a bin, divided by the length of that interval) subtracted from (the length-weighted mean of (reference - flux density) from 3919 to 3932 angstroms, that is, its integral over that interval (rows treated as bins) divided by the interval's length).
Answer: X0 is 0.18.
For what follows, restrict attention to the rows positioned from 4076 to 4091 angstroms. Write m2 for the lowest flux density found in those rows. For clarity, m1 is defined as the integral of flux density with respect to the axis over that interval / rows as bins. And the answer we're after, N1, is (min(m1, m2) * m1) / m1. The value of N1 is 15.3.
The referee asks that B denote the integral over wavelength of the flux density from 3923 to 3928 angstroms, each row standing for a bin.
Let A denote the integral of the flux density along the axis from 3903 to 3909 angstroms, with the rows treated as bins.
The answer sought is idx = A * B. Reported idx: 8899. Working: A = 102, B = 88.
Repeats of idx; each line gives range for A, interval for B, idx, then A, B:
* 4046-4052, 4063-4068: 8451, 99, 85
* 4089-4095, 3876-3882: 9604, 92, 104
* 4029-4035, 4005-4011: 7930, 85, 93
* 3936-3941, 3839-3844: 6641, 77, 86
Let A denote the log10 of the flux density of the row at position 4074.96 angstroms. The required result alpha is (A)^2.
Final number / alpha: 1.45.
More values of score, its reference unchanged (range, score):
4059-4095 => 4091.88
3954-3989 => 3973.04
